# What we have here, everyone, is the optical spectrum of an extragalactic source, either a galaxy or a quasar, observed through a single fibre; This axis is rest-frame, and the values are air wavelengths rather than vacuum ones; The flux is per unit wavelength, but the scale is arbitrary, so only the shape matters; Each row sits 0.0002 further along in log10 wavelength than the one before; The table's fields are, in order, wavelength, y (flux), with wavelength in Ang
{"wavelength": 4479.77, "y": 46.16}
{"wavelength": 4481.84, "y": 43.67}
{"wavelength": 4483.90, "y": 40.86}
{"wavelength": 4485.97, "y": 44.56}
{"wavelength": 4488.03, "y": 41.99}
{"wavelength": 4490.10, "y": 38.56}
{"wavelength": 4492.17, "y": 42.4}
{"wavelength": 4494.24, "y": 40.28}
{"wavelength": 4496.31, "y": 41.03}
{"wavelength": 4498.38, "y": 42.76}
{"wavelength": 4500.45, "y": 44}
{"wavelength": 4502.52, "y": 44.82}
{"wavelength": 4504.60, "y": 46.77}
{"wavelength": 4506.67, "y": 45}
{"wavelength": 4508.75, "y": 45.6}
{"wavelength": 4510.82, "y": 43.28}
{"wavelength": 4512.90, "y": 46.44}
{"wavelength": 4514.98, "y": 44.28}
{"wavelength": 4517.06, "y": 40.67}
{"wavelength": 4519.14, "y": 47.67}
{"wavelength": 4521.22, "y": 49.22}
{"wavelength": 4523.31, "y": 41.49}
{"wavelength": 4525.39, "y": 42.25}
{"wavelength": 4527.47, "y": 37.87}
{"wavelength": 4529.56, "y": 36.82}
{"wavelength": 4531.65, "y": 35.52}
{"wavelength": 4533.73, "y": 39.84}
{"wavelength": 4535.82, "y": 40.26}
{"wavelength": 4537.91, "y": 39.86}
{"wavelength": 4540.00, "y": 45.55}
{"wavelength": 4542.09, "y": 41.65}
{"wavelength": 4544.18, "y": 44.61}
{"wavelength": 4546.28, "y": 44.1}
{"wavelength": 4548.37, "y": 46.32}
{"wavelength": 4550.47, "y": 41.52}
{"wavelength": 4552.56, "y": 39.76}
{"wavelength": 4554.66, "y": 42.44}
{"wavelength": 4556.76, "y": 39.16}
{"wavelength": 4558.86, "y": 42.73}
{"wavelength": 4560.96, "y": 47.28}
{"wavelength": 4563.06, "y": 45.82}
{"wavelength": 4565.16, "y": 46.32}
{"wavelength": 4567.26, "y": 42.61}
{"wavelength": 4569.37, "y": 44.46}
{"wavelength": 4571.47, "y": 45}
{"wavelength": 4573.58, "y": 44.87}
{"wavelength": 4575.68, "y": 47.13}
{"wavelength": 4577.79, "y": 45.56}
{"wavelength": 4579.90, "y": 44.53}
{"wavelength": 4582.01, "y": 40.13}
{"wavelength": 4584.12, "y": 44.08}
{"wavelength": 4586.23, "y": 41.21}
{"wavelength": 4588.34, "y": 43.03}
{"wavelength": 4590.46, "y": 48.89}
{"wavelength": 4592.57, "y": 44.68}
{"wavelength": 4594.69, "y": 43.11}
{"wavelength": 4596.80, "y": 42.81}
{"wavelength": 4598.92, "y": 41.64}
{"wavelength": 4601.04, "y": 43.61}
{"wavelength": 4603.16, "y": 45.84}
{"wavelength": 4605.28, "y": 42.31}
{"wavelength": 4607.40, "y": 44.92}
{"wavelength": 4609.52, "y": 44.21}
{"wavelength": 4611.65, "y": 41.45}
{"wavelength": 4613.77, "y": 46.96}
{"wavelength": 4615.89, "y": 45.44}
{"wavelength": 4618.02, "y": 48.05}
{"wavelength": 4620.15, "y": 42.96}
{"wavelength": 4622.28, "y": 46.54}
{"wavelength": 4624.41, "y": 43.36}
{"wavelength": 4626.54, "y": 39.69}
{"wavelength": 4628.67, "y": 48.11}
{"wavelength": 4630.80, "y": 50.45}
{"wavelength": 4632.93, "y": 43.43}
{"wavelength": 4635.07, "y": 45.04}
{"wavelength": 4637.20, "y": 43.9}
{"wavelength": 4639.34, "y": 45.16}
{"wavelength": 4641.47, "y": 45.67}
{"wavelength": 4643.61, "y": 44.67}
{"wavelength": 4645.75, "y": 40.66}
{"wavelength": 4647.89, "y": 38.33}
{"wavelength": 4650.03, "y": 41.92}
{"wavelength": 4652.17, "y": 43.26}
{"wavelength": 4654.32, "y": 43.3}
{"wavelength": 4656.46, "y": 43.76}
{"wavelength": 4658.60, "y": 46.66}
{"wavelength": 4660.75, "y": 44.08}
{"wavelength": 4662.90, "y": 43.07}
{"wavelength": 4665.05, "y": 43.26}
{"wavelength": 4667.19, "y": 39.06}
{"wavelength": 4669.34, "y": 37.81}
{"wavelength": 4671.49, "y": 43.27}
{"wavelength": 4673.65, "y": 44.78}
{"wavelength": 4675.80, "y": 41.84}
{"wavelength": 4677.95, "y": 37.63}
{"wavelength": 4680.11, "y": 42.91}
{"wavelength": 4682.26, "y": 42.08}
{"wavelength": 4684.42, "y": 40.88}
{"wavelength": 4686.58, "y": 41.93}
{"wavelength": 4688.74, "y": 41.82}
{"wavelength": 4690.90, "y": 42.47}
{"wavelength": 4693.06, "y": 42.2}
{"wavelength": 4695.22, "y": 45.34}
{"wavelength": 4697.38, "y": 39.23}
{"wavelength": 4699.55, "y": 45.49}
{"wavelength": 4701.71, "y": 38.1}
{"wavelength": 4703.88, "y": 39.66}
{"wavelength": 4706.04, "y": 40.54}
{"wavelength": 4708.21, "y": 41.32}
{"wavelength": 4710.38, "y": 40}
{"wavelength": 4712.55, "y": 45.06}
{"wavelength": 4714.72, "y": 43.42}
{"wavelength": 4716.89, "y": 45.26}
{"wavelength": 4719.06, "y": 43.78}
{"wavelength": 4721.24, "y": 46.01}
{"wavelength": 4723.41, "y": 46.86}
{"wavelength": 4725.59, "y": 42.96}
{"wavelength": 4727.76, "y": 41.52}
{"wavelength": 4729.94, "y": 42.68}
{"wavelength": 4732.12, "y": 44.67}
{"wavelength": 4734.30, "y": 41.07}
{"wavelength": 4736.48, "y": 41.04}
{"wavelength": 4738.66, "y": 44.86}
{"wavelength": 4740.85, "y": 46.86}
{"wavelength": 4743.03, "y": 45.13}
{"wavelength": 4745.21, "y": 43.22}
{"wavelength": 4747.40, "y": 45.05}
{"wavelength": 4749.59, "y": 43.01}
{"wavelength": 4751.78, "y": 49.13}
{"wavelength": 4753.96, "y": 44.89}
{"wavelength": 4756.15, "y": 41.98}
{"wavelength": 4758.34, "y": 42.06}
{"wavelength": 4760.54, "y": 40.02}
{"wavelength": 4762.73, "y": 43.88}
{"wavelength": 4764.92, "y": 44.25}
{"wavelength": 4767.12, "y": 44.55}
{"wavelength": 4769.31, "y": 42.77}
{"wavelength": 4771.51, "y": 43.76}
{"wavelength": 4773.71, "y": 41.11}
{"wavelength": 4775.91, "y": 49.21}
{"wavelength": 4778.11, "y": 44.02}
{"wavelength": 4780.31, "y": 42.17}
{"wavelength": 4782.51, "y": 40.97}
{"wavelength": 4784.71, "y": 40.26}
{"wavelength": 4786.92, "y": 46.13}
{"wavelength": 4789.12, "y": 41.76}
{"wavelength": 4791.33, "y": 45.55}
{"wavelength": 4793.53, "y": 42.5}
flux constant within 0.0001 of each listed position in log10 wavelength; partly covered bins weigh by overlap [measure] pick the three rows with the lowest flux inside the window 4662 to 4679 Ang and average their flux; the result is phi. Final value 38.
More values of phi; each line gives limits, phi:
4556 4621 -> 40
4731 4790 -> 40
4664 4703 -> 38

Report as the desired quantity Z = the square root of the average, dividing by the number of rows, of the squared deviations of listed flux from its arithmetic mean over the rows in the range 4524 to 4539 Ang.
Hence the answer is 2.1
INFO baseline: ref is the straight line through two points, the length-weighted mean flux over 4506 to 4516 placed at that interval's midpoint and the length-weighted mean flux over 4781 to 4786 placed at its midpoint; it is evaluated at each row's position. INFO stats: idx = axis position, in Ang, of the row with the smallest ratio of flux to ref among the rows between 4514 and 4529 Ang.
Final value 4527.47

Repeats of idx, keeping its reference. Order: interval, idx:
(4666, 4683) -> 4677.95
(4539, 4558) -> 4556.76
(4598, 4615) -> 4611.65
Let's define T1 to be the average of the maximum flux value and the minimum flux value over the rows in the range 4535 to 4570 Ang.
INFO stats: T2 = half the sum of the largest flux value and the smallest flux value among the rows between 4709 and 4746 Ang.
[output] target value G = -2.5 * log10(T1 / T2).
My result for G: 0.01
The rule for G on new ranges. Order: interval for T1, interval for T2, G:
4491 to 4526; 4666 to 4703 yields -0.08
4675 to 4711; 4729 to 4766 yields 0.08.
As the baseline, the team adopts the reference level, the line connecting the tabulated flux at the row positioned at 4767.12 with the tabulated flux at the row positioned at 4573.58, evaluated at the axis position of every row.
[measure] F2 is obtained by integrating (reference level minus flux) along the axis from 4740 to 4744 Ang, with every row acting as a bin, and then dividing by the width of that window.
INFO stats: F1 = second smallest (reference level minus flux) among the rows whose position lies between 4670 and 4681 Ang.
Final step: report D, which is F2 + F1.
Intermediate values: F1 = 1.4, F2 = -1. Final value 0.1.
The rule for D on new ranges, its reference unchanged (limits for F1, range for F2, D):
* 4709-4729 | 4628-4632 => -5.8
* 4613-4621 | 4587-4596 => -2.1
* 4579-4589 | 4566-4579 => 0.7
